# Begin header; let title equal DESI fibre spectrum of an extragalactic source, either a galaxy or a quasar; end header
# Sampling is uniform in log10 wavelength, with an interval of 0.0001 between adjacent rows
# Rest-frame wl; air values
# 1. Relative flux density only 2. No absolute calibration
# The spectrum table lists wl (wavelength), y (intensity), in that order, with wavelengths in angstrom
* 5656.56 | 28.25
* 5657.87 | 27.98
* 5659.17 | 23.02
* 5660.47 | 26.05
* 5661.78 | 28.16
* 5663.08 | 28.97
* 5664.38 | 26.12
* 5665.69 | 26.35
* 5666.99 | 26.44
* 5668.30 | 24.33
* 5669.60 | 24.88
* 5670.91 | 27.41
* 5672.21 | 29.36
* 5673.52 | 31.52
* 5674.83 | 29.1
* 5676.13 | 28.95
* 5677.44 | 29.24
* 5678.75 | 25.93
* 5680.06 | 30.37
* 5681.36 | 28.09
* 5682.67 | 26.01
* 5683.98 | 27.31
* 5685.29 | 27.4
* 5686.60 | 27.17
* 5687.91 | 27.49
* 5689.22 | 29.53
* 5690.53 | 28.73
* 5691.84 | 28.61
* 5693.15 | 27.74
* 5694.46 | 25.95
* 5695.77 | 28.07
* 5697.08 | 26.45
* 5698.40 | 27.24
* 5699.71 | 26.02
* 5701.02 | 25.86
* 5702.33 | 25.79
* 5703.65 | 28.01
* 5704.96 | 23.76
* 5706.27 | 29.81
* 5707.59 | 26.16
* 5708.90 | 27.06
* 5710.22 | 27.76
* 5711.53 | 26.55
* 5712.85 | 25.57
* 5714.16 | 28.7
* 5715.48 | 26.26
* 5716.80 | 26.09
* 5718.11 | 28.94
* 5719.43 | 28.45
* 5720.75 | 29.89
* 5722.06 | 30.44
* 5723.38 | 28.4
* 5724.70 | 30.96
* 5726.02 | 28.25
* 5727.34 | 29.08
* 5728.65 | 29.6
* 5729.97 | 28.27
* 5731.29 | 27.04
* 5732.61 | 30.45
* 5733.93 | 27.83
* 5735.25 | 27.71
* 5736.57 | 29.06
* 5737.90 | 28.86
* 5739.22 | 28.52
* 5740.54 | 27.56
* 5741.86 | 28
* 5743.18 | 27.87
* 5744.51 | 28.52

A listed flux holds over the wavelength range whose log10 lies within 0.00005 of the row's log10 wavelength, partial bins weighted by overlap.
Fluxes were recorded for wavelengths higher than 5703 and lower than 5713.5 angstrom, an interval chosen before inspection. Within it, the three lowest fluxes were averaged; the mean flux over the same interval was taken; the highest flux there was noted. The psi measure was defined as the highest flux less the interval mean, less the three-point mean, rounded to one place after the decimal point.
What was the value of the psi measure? -22.2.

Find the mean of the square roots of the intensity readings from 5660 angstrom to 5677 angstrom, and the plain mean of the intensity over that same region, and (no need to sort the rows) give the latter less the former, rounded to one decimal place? 22.3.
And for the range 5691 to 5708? 21.7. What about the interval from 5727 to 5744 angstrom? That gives 23.1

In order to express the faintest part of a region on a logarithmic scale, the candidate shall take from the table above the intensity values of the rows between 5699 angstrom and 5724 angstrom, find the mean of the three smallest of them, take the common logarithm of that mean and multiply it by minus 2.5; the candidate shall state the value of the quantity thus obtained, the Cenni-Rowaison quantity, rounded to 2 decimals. -3.50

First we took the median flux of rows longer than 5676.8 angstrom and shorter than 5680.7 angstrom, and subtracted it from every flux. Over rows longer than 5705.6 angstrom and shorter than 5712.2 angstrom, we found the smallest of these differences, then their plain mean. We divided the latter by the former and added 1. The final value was 1.58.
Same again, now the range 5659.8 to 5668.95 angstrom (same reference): 1.53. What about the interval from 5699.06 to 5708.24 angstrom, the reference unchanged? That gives 1.50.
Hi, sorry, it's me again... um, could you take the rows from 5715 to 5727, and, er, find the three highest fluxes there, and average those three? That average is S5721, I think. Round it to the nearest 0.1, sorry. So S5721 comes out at 30.4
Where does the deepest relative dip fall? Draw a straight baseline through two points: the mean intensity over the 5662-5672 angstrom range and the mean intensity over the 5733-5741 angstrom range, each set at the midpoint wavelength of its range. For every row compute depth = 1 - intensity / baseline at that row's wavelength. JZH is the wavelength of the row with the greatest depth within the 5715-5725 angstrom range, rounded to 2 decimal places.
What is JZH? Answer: 5716.80 angstrom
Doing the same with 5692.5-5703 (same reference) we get 5702.33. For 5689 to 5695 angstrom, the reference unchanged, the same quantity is 5694.46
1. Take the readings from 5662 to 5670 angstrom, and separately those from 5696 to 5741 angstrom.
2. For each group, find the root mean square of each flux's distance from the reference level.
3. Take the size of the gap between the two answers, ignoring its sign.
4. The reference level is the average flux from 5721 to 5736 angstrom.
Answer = 1.2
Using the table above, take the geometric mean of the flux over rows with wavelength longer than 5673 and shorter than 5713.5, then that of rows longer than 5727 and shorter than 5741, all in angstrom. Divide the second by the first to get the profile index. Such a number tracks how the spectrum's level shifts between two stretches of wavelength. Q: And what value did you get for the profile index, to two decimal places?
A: 1.04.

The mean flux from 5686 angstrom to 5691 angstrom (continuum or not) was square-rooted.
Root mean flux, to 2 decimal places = 5.31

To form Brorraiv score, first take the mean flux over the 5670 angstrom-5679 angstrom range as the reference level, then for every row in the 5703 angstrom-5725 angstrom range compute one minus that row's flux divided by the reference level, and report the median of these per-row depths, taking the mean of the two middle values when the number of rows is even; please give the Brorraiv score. 0.027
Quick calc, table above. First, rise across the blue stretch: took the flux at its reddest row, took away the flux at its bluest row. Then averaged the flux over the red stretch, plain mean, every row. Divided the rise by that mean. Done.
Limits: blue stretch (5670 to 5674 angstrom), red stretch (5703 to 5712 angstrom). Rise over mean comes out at 0.15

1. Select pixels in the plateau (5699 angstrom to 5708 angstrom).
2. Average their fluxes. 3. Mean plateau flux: 26.5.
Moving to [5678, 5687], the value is 27.5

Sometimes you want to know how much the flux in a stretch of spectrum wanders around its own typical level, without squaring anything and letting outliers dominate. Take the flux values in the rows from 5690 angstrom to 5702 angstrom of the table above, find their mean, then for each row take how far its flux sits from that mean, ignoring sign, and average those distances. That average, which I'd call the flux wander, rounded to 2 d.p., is 0.99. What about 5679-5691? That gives 1.04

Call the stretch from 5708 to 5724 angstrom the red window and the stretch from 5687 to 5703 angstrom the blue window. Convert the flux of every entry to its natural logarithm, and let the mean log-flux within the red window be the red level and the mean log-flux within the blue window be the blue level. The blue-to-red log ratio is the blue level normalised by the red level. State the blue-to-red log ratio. 0.99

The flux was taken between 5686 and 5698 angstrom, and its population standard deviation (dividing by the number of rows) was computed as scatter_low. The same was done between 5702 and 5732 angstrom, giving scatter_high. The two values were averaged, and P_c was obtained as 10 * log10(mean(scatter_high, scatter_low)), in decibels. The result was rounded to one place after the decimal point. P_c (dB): 1.5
